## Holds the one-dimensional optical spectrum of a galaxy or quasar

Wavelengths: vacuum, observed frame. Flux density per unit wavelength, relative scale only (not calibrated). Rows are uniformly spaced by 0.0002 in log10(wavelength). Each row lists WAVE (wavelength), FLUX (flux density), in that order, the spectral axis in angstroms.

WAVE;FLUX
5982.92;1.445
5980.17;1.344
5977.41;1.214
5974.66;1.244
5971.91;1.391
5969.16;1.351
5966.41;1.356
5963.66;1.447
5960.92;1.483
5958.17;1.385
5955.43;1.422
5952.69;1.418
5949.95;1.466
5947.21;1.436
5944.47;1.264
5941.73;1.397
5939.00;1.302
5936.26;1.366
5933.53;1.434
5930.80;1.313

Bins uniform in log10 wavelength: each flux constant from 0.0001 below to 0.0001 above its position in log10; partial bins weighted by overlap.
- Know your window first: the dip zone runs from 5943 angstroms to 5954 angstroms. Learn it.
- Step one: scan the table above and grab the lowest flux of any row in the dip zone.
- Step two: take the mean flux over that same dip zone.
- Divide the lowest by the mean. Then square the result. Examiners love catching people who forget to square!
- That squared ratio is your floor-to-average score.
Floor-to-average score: 0.82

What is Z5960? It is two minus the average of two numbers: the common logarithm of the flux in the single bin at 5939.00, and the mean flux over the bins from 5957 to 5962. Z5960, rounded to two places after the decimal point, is 1.23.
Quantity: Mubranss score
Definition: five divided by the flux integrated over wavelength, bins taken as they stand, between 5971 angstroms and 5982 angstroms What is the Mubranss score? 0.350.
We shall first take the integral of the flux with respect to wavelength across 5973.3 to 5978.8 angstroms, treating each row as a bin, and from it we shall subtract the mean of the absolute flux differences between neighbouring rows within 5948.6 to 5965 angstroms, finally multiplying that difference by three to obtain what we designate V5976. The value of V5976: 20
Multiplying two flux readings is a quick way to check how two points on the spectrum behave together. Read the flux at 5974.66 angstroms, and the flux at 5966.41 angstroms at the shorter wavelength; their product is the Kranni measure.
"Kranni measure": 1.69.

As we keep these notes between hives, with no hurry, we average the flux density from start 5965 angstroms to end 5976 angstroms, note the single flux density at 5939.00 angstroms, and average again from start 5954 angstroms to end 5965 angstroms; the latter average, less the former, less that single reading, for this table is -1.20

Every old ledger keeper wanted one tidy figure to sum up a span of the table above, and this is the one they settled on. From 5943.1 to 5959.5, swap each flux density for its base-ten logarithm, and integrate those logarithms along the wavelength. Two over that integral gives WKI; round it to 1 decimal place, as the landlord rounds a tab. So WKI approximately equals 0.8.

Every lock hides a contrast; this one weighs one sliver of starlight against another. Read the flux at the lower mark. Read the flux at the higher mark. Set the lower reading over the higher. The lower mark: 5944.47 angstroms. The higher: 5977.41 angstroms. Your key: 1.04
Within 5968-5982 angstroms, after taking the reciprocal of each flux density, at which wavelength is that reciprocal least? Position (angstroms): 5971.91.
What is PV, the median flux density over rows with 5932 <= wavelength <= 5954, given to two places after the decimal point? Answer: 1.41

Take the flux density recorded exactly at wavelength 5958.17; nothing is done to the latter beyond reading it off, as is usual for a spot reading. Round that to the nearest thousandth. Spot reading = 1.385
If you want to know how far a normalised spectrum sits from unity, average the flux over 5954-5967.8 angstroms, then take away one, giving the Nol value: 0.419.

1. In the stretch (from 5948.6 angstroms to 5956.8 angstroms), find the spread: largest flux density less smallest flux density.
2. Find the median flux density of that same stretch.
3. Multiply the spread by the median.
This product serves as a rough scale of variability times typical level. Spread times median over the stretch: 0.07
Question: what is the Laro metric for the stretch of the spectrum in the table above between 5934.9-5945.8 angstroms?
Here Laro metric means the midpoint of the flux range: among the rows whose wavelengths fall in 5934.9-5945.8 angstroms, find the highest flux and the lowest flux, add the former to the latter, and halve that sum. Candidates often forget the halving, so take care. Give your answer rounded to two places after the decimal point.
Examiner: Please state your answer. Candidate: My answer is 1.33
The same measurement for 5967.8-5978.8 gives 1.30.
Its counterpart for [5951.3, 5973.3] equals 1.42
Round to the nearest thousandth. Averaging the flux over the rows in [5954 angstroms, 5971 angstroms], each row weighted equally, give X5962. 1.407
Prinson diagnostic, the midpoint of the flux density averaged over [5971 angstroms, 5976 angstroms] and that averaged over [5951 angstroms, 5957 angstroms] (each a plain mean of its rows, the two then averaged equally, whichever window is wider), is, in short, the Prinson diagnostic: 1.37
